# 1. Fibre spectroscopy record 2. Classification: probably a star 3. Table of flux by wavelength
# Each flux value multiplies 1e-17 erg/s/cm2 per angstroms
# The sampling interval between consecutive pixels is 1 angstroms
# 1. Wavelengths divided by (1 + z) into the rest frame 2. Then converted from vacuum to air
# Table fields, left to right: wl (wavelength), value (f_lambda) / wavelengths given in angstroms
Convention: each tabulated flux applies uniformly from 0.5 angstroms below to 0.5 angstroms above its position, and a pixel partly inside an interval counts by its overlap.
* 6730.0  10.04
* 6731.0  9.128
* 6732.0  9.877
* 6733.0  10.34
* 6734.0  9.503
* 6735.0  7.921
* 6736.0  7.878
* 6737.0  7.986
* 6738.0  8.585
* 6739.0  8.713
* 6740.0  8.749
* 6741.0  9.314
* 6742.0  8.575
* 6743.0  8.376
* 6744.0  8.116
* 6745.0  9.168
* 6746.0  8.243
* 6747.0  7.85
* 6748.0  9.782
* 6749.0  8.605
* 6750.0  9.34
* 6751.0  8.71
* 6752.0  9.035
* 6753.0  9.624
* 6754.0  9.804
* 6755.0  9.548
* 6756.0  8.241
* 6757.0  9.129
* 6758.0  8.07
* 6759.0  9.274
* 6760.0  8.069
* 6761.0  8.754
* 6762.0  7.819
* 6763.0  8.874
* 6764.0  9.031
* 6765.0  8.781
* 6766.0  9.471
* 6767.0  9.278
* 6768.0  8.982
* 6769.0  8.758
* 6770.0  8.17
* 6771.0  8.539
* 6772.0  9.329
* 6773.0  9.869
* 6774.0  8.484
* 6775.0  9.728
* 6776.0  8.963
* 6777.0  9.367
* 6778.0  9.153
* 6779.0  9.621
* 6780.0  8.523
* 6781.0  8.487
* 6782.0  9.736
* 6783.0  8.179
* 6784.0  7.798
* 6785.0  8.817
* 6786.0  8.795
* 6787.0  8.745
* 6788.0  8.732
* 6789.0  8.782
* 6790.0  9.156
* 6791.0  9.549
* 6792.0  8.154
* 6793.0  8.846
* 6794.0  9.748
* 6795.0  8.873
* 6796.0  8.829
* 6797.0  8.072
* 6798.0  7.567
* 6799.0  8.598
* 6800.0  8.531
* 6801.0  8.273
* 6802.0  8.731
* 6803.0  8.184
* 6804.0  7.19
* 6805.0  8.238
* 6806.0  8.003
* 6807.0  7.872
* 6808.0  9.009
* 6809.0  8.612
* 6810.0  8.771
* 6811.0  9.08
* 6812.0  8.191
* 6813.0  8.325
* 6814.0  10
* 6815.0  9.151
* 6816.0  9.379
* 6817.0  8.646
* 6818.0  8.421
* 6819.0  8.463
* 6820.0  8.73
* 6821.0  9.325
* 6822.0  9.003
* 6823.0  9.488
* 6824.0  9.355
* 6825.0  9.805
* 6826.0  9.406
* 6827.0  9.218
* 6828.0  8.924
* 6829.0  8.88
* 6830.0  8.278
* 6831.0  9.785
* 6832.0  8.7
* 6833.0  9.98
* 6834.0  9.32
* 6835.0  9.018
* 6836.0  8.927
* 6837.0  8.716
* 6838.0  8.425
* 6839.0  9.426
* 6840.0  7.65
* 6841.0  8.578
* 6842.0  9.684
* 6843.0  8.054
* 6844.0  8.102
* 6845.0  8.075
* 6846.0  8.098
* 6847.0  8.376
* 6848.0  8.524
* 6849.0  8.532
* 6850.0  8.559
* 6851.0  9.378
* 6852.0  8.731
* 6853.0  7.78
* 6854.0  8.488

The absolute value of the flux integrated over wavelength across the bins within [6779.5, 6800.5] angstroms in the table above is 183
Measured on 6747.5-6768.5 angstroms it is 188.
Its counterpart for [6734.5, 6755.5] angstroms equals 184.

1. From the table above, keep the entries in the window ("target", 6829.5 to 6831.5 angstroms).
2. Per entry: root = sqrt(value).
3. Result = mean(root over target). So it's 3.00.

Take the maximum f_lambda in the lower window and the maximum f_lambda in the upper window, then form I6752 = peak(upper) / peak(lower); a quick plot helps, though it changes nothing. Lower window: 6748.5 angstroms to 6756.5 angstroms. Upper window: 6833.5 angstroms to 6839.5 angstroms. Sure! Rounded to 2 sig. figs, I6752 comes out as 0.96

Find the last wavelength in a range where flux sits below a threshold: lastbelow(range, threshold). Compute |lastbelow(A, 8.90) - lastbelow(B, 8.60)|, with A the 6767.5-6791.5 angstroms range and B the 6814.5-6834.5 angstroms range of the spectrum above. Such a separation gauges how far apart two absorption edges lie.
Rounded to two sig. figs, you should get 41 angstroms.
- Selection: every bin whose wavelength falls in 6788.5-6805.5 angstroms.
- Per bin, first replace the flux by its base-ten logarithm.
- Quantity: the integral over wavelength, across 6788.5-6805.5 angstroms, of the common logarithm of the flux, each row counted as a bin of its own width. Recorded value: 15.8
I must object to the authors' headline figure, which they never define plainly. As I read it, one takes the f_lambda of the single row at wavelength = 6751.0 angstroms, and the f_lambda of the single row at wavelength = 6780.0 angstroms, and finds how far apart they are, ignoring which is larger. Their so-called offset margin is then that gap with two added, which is 2.19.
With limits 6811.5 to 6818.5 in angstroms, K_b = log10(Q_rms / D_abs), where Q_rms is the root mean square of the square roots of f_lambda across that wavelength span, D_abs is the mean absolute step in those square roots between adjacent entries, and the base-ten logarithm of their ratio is 1.45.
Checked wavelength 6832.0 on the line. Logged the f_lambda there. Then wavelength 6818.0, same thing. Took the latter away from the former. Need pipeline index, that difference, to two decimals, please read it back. 0.28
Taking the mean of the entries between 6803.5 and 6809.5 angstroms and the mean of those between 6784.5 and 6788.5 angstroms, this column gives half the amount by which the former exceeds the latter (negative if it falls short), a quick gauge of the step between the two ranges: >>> -0.3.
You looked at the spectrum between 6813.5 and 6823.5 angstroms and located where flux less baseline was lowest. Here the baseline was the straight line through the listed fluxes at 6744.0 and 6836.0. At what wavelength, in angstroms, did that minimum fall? 6818.0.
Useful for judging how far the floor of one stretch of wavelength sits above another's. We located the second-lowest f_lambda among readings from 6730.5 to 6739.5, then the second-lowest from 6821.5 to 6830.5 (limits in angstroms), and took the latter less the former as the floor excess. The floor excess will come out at 1.0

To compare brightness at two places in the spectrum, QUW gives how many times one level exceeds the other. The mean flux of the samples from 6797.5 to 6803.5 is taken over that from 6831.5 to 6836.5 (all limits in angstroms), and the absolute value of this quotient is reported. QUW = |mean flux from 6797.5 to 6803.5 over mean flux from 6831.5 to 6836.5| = 0.90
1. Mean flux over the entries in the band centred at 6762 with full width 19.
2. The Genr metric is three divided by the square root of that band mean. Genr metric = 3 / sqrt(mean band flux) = 1.008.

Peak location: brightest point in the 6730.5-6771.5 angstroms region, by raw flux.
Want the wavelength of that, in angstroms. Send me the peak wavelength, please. 6733.0 angstroms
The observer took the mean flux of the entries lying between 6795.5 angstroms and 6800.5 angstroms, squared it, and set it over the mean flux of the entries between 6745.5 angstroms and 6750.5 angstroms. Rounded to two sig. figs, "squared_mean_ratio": 7.9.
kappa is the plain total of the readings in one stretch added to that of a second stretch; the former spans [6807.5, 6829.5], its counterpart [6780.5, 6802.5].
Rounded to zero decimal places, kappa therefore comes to 389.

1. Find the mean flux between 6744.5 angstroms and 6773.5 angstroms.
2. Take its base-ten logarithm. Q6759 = 0.949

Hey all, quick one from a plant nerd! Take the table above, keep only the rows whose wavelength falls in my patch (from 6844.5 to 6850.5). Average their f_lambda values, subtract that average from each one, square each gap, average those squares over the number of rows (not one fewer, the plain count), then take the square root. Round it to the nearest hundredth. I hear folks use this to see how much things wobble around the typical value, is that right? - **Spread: 0.20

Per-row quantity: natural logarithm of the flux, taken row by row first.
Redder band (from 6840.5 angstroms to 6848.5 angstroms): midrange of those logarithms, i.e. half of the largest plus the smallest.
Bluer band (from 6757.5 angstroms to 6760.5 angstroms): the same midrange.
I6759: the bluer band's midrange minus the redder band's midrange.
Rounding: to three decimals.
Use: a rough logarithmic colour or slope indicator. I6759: -0.021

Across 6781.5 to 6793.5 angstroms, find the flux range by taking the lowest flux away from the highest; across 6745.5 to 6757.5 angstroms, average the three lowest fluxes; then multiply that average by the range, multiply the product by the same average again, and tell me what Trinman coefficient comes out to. 128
